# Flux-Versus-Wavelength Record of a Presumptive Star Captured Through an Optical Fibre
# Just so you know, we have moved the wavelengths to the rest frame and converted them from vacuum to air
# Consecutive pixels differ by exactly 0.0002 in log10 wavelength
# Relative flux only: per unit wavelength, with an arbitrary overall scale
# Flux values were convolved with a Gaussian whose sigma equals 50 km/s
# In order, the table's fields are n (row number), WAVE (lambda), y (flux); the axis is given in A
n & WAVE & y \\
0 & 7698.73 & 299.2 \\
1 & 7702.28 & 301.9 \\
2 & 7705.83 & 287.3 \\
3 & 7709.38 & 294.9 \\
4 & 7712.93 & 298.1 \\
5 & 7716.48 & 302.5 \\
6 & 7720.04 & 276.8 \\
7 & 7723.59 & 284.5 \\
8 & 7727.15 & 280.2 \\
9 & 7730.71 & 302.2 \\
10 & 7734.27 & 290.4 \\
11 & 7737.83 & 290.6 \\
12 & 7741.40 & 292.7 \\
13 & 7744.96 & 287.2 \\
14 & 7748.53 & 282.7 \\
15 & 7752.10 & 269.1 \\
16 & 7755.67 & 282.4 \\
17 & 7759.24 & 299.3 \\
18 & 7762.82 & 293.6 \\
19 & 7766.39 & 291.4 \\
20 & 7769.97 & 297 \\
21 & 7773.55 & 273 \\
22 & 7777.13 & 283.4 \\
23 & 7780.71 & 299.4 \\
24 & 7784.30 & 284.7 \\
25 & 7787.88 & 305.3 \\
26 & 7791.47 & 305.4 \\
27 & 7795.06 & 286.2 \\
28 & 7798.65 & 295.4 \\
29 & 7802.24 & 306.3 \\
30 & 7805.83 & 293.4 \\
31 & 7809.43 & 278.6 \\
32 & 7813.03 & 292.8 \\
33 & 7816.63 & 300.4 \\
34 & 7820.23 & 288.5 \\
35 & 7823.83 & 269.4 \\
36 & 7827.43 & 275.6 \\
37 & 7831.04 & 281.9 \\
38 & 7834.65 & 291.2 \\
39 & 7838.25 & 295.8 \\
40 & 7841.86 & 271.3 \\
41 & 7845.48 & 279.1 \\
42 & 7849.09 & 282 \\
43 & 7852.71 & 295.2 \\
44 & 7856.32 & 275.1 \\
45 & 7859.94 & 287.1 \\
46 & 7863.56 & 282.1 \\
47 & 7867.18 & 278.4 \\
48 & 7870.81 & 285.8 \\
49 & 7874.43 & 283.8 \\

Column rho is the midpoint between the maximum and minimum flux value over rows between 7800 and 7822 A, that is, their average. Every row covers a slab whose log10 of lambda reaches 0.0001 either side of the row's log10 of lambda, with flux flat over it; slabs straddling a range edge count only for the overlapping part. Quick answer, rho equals 292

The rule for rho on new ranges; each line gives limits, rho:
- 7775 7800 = 294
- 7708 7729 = 290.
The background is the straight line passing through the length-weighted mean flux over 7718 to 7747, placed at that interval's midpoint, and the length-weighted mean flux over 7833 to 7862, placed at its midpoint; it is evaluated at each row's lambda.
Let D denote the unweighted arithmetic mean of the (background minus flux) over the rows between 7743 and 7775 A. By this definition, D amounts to 1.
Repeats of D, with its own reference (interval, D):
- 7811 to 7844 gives 0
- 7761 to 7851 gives -3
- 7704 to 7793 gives -3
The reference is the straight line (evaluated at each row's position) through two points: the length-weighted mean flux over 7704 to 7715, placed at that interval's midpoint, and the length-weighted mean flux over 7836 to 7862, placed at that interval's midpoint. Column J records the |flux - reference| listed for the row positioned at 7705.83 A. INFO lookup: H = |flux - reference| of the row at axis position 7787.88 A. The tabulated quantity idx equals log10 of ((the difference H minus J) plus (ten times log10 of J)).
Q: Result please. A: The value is 1.27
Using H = 17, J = 7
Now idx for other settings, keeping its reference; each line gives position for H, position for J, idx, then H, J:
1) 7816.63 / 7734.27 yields 1.17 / 14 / 2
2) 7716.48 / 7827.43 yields 0.97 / 9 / 10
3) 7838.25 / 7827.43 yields 1.05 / 11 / 10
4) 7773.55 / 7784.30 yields 1.26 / 16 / 4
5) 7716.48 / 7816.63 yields 0.81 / 9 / 14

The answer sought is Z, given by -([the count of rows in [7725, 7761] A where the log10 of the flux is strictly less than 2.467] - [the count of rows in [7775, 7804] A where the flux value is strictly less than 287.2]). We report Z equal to -5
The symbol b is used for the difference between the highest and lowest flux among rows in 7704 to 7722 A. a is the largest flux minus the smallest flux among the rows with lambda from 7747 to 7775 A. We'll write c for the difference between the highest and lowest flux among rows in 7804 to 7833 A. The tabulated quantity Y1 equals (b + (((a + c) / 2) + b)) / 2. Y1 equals 41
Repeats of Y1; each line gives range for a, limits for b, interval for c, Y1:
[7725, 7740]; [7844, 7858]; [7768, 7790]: 34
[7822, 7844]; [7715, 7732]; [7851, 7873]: 37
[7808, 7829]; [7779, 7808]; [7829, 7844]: 35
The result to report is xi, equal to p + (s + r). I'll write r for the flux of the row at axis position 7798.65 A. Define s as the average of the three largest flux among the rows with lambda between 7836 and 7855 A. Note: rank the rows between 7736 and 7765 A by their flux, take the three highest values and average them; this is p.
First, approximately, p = 295.2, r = 295.4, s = 291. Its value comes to 882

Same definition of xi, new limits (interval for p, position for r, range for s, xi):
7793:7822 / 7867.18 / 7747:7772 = 876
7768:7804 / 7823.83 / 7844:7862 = 863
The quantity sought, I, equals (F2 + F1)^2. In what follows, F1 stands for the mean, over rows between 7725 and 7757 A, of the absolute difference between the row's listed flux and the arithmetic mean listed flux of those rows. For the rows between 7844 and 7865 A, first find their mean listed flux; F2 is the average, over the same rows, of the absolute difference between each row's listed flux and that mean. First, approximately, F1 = 6.92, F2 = 5.1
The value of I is 146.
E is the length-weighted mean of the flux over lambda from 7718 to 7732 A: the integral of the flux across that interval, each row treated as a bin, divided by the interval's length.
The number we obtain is 286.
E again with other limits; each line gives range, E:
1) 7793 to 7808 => 295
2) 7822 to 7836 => 279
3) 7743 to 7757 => 281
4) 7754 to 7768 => 292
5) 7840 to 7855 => 282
